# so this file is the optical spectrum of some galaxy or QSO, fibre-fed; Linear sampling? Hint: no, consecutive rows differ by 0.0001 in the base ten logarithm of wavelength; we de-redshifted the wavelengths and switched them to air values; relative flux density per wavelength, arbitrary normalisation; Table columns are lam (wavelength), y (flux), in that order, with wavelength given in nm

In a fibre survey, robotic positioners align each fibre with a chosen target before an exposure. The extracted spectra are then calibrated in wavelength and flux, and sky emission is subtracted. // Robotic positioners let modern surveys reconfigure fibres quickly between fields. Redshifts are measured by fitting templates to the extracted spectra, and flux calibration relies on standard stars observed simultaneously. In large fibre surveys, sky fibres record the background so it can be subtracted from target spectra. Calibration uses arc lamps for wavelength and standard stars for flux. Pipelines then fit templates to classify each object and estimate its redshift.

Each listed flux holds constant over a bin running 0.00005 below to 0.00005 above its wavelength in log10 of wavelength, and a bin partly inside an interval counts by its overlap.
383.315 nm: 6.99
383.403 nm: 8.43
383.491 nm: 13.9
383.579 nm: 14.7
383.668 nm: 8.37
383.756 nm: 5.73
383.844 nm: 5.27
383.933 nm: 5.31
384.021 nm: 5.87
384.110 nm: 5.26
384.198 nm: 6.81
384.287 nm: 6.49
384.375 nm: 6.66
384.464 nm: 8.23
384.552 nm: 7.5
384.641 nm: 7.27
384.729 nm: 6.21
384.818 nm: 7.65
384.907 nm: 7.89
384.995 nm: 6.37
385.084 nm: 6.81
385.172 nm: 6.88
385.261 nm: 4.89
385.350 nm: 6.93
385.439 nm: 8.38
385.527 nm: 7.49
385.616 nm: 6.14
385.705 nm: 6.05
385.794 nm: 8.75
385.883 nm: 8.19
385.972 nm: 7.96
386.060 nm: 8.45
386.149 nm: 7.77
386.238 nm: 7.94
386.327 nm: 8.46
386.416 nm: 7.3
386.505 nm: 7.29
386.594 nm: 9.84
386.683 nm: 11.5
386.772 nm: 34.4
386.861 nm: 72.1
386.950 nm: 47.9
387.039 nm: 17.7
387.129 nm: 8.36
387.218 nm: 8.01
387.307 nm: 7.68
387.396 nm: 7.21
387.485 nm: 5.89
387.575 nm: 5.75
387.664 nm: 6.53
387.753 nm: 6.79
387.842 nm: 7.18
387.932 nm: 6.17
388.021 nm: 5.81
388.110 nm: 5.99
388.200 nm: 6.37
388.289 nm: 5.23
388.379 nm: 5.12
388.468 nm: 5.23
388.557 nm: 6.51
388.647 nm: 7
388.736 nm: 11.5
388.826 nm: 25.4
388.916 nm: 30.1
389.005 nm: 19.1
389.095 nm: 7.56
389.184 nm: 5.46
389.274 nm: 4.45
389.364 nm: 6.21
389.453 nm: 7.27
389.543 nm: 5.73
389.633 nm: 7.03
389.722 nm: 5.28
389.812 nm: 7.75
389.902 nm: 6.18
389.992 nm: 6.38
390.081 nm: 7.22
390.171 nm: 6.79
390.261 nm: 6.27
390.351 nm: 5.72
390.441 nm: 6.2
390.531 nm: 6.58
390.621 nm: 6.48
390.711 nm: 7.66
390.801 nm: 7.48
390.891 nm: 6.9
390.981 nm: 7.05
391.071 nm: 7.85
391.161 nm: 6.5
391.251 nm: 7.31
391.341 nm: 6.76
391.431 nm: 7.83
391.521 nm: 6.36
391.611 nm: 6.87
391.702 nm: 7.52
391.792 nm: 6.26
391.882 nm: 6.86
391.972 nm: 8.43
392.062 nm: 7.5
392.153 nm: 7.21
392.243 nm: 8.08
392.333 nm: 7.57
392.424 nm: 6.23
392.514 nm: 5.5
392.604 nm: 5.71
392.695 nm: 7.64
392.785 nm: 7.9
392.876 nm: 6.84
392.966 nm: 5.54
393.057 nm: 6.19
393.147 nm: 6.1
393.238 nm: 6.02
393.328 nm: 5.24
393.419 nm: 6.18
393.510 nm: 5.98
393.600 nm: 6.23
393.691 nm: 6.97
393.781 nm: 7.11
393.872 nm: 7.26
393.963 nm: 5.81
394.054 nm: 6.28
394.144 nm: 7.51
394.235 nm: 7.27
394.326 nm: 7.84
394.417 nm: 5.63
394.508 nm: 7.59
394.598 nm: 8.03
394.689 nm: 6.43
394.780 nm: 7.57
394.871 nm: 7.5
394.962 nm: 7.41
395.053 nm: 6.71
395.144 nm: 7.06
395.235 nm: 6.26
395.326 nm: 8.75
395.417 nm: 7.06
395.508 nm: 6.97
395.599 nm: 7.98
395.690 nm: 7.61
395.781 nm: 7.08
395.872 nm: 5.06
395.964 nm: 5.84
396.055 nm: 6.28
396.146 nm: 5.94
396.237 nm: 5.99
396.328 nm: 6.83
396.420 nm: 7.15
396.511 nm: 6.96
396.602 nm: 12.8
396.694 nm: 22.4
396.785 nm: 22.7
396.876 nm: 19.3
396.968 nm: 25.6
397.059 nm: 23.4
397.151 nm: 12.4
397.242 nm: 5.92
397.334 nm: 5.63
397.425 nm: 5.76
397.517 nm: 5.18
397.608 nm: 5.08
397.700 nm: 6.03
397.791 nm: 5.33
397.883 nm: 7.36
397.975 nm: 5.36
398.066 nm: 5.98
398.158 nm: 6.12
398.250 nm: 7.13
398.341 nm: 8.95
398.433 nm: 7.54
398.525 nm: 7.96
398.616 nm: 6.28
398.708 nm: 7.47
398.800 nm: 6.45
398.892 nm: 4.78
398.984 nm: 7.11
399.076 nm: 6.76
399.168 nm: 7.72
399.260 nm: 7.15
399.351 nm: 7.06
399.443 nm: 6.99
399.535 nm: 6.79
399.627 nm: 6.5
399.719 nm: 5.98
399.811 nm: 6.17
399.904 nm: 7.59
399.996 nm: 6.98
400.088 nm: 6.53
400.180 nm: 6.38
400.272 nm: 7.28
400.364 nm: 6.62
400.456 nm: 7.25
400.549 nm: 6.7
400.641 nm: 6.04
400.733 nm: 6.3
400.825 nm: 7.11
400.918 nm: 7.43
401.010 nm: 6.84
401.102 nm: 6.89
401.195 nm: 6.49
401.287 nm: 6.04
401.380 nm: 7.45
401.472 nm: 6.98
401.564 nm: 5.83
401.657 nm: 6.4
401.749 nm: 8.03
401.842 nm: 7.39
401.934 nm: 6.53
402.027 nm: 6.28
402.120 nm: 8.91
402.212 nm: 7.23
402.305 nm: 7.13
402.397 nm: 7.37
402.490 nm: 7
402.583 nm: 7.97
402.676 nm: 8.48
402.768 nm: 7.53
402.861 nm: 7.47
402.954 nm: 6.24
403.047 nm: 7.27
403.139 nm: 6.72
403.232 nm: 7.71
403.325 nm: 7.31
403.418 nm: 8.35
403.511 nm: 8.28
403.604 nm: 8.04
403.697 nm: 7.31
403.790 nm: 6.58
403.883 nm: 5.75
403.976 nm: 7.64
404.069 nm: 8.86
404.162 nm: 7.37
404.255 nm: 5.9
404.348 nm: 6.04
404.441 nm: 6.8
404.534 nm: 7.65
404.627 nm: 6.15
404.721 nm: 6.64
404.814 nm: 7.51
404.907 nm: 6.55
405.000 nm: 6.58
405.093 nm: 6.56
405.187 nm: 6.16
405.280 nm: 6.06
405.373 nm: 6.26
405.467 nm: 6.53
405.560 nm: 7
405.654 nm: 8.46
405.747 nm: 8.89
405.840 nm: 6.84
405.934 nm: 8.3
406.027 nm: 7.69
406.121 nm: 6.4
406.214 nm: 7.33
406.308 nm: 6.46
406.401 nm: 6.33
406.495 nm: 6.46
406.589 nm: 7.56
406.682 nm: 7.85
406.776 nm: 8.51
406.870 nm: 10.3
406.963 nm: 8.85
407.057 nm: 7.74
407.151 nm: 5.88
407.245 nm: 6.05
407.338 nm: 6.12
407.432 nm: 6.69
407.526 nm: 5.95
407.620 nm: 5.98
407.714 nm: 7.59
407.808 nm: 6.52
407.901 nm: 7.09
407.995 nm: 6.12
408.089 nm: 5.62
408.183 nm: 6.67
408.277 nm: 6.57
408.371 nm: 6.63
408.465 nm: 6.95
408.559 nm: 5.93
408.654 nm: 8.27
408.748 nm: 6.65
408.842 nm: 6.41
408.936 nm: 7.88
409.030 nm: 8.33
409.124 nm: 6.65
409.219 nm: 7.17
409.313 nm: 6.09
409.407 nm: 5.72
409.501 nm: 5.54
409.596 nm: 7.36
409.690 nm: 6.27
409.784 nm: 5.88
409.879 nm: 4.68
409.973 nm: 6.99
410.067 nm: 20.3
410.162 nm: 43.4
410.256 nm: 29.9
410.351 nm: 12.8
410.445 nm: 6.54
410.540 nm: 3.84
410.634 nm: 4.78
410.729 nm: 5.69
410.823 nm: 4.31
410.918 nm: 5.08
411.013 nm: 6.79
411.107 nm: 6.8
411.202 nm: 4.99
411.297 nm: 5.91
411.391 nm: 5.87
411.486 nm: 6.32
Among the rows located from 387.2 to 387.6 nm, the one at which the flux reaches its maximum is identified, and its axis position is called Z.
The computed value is 387.218 nm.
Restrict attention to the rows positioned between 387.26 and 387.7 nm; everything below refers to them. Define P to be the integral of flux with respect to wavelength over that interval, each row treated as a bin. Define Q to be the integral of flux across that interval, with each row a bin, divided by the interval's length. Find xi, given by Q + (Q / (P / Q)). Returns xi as 22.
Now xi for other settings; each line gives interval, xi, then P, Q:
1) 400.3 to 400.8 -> 20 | 3.3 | 6.6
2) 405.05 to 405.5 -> 20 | 2.8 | 6.3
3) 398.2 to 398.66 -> 24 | 3.5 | 7.6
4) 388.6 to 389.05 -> 60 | 8.3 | 18.5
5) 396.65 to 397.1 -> 73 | 10.2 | 22.7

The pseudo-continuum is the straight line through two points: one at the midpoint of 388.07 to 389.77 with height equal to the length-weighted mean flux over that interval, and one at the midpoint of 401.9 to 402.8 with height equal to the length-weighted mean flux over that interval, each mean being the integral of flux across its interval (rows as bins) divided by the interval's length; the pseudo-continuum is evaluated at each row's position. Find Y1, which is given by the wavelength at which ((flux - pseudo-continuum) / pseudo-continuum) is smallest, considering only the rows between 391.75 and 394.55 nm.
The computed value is 393.328 nm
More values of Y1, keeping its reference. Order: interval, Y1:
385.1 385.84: 385.261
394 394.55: 394.417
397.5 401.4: 398.892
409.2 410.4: 409.879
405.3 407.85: 407.151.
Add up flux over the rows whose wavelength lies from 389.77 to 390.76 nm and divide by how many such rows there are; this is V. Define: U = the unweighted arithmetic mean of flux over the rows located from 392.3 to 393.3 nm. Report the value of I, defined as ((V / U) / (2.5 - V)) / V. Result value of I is -0.037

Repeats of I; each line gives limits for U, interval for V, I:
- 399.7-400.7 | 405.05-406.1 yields -0.032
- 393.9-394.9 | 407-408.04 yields -0.035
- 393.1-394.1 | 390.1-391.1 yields -0.037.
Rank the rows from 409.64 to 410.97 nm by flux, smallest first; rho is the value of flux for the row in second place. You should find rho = 4.31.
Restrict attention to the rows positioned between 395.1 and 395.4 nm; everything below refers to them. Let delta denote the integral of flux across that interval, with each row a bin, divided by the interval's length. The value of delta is 7.33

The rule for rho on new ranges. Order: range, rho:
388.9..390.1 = 5.28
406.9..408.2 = 5.88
